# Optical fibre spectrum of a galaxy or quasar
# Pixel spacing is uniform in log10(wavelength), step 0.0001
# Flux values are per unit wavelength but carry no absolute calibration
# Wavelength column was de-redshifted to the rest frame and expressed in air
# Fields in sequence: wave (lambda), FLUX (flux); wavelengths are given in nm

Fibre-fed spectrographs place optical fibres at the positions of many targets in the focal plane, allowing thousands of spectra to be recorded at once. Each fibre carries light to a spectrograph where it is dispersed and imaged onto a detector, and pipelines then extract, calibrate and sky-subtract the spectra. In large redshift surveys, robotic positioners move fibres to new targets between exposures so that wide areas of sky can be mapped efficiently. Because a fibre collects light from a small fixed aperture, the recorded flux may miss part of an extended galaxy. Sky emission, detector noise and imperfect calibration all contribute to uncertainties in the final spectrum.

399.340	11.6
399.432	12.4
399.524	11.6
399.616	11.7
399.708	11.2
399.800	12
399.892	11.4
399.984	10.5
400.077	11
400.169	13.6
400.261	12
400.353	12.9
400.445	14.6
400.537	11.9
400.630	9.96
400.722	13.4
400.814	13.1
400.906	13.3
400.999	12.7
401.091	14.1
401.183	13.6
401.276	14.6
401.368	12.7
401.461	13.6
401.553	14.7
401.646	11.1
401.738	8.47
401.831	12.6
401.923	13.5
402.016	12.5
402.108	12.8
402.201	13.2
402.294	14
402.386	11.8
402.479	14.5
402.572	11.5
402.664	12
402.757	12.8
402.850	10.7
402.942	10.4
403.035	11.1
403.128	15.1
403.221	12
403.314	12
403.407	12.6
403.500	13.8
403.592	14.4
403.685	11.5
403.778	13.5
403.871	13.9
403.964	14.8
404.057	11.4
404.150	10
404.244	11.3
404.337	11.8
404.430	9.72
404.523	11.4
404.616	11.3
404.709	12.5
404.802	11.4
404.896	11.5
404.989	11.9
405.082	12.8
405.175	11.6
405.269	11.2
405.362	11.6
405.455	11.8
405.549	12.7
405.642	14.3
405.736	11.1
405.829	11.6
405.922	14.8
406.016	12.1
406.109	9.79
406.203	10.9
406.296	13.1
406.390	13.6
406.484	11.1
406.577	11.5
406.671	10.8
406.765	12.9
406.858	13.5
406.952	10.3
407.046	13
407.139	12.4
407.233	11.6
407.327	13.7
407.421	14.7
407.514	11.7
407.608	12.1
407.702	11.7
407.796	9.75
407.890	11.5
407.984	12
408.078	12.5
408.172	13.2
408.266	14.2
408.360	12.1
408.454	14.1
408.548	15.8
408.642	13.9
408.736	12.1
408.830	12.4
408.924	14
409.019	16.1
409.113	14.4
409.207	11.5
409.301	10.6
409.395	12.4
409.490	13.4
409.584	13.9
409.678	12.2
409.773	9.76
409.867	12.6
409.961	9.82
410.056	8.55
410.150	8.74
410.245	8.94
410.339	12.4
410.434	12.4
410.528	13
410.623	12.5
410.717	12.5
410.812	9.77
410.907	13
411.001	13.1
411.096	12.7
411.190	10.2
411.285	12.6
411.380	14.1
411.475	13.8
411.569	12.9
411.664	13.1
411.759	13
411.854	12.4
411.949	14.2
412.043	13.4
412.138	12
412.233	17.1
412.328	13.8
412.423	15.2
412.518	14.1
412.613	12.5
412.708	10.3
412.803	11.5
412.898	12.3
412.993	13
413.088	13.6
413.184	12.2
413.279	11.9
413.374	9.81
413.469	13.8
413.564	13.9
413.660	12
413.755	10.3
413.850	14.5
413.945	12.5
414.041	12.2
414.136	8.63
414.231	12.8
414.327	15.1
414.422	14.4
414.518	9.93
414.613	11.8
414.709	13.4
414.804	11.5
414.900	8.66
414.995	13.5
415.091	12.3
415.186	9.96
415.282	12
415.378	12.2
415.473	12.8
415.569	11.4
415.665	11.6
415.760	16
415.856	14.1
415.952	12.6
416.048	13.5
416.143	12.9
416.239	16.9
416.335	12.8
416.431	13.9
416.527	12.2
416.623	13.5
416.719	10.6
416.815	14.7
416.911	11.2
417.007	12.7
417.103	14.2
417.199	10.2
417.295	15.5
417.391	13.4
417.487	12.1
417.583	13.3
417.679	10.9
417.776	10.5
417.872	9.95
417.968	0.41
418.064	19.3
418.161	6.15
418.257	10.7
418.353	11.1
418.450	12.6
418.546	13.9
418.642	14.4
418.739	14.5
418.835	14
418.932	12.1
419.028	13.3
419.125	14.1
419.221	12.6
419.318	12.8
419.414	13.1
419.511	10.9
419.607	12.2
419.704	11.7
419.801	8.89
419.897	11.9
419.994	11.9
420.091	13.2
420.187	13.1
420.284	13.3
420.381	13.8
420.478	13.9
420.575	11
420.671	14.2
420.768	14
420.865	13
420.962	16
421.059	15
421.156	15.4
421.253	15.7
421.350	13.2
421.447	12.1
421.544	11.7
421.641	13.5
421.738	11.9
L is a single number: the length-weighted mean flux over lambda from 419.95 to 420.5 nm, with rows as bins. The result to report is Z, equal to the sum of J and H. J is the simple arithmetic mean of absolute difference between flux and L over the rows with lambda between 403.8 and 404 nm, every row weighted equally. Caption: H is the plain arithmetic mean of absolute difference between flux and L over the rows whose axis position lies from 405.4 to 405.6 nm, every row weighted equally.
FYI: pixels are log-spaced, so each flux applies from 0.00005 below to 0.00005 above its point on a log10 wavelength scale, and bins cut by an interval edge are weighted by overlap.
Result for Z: 2.1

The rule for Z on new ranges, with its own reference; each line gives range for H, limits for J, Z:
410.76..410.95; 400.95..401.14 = 2.5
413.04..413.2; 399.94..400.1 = 3.1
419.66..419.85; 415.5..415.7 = 4.5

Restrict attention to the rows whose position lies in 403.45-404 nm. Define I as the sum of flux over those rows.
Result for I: 82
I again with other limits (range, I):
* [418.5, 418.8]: 43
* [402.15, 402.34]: 27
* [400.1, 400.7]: 75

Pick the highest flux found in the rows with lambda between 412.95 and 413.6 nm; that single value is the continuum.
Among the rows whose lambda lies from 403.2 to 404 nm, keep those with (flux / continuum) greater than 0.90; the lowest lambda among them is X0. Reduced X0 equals 403.407 nm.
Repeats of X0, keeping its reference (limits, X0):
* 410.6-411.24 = 410.907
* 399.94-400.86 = 400.169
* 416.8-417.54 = 416.815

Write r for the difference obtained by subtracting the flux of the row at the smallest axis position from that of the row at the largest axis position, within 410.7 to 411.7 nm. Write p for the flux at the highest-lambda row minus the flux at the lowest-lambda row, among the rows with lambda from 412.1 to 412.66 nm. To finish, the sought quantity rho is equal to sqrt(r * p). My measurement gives 0.5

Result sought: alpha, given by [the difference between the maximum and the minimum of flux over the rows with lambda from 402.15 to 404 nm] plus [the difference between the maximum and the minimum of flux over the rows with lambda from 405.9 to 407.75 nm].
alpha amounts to 10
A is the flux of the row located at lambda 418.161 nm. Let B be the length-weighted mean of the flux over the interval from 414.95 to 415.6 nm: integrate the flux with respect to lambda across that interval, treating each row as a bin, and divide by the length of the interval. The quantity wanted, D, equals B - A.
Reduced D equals 5.9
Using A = 6.15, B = 12.0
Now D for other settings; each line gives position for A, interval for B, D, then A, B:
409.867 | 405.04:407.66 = -0.4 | 12.6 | 12.2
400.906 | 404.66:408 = -1.2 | 13.3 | 12.1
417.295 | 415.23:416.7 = -2.3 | 15.5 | 13.2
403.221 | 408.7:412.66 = 0.6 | 12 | 12.6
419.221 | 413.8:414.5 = 0.1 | 12.6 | 12.7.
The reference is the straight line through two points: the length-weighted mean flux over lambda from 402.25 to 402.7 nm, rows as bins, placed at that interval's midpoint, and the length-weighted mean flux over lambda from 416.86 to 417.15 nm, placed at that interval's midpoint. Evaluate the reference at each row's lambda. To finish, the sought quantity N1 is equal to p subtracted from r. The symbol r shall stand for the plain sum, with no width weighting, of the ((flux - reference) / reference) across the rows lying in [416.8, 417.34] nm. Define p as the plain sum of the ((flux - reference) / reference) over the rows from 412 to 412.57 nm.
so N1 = -0.55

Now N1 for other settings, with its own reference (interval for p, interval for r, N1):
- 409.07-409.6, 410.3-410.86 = -0.28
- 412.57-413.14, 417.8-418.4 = -1.21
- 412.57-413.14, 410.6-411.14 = 0.02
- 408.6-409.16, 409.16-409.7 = -0.70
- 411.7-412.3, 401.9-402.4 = -0.36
